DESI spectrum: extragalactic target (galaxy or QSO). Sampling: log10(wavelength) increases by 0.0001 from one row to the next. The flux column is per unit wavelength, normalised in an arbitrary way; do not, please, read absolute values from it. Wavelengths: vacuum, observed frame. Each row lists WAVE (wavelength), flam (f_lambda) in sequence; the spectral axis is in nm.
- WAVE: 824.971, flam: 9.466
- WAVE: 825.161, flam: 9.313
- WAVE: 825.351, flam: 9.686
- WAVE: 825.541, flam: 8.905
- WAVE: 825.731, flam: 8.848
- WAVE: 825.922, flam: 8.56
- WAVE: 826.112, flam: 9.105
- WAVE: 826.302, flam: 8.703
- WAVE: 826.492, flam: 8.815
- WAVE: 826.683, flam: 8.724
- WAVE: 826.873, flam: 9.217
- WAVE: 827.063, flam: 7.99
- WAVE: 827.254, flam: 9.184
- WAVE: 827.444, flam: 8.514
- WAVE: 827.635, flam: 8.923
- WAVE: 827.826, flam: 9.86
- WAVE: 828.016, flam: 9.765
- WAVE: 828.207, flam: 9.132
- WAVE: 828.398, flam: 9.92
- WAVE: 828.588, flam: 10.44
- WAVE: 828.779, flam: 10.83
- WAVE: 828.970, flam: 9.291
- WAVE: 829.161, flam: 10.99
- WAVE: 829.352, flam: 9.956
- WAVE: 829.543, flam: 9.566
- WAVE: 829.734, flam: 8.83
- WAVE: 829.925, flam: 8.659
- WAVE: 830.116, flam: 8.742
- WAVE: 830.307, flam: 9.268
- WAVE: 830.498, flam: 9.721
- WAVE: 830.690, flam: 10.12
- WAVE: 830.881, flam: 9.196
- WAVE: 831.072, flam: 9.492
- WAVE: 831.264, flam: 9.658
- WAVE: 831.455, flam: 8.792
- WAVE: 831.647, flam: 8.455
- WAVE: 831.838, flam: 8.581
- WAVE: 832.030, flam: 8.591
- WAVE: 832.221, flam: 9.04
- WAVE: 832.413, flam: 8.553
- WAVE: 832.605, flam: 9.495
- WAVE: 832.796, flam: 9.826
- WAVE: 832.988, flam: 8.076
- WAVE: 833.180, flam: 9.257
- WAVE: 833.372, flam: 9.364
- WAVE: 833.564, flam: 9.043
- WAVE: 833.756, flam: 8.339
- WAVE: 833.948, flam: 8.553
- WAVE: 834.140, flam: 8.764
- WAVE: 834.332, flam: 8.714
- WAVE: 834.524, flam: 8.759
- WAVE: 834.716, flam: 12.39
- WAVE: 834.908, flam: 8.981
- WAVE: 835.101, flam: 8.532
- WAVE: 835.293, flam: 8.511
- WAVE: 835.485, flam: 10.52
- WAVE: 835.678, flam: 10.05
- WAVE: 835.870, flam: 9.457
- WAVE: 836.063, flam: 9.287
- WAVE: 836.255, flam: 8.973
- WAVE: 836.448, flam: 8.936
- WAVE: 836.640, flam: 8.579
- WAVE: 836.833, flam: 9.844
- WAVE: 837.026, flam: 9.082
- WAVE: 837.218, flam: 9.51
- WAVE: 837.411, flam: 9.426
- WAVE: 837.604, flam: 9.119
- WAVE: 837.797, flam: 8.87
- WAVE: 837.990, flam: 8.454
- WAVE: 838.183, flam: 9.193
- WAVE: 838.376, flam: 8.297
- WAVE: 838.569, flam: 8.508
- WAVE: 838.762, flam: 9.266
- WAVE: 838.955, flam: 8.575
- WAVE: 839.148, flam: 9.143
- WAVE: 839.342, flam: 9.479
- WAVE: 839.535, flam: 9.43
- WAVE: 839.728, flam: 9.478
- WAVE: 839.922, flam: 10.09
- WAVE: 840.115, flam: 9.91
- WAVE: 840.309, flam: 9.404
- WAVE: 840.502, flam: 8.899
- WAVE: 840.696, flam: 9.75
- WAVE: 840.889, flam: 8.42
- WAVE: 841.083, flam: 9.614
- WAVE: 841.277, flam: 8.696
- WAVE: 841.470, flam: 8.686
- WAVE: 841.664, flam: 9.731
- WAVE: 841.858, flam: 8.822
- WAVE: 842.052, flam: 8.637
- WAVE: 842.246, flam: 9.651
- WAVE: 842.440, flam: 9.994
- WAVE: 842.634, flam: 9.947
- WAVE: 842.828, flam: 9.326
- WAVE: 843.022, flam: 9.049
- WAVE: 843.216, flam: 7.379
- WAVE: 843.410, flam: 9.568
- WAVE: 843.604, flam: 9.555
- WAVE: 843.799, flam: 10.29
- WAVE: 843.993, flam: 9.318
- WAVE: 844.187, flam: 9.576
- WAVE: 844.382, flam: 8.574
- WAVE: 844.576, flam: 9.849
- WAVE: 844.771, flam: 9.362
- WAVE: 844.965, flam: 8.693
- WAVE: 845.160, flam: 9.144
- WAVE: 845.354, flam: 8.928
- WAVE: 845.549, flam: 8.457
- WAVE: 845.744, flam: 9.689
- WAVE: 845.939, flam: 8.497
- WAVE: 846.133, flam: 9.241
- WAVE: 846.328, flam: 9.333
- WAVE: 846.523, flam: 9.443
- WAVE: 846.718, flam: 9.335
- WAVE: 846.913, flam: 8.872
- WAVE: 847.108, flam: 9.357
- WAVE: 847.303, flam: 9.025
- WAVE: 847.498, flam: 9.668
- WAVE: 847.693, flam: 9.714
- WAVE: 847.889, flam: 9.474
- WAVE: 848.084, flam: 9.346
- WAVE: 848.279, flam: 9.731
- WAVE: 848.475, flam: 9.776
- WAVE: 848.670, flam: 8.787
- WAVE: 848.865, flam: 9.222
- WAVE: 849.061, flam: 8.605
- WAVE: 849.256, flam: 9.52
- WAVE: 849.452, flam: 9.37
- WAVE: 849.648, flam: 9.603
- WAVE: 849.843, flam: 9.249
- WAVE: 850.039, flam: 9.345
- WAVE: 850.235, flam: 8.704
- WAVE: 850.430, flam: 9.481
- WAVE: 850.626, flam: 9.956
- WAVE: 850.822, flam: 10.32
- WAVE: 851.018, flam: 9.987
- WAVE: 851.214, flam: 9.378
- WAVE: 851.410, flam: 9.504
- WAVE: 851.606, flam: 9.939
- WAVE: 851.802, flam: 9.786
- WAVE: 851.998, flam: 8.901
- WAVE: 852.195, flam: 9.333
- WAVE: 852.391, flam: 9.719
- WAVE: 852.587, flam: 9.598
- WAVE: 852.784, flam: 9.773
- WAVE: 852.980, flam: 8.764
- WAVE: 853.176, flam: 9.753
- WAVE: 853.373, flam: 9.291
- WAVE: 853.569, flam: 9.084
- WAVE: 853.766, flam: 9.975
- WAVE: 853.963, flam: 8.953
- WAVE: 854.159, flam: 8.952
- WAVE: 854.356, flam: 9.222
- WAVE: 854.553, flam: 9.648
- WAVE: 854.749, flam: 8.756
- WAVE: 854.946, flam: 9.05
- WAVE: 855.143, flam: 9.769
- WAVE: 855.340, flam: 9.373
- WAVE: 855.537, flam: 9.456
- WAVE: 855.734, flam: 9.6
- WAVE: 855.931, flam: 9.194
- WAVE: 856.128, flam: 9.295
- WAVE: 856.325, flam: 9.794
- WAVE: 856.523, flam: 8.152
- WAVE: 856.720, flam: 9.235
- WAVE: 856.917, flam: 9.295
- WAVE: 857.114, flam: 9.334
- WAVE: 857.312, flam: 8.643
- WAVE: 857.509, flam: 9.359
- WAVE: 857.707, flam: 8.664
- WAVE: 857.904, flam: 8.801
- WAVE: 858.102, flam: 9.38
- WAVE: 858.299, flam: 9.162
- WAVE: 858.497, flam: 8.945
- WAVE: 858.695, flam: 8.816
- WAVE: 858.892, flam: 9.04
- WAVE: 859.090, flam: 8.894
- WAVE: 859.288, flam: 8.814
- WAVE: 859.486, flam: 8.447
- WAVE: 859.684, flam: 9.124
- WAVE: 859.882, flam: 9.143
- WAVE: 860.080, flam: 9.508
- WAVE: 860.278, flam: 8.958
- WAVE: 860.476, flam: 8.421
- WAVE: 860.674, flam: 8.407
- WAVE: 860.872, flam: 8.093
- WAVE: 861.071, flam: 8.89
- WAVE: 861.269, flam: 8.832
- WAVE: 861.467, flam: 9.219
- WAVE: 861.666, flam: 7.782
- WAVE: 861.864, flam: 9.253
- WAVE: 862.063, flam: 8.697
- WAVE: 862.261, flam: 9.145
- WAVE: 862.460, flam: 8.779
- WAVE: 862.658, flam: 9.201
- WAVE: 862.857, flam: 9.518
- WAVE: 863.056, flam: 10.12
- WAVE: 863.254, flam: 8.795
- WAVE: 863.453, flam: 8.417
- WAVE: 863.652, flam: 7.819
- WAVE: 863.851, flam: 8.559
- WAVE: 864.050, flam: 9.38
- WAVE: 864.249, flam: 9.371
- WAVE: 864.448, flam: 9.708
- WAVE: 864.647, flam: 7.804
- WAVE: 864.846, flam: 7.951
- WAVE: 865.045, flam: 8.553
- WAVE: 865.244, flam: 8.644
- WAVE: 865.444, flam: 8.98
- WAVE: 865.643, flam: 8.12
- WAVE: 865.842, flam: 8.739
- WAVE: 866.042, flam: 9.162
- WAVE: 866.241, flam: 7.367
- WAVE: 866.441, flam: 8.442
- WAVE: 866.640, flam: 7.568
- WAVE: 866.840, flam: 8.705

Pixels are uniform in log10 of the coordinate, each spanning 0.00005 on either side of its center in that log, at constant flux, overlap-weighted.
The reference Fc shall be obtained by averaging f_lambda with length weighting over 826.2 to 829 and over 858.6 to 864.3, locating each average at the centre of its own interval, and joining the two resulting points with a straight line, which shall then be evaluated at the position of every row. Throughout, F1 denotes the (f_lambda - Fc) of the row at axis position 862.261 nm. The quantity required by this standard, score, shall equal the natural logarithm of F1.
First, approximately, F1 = 0.28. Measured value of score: -1.27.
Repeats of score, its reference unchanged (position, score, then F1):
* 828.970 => -3.92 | 0.02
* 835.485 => 0.28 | 1.33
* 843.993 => -1.47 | 0.23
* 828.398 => -0.44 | 0.64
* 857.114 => -0.90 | 0.41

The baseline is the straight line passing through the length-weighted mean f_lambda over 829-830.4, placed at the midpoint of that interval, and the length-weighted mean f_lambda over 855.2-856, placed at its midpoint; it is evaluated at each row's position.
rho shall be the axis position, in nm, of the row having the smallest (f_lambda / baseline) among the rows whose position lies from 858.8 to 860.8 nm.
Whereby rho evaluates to 860.674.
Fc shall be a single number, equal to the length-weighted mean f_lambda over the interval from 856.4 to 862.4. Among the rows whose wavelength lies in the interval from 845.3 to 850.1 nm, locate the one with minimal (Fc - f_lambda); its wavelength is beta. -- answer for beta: 848.475 nm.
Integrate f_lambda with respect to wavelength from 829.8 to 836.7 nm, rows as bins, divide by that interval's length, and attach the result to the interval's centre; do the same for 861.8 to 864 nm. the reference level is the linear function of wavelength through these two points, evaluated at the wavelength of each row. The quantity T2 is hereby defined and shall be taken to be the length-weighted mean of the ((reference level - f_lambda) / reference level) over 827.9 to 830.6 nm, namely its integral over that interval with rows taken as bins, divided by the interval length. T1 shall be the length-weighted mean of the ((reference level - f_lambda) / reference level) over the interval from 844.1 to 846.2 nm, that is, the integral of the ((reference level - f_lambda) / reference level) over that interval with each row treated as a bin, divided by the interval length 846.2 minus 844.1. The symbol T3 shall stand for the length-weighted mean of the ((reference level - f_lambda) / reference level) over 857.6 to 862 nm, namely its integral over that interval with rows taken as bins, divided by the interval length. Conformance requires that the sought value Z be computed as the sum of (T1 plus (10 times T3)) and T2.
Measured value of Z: 0.08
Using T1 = 0.00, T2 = -0.052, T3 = 0.013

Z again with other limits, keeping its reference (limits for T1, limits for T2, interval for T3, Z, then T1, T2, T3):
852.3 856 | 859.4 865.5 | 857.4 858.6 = -0.11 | -0.04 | 0.013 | -0.008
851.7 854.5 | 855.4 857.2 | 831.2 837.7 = -0.08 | -0.04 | -0.031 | -0.001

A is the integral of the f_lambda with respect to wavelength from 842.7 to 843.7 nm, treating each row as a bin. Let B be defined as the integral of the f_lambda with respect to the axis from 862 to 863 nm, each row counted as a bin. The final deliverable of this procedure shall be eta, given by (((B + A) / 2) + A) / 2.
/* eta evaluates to 9.04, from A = 9.01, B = 9.13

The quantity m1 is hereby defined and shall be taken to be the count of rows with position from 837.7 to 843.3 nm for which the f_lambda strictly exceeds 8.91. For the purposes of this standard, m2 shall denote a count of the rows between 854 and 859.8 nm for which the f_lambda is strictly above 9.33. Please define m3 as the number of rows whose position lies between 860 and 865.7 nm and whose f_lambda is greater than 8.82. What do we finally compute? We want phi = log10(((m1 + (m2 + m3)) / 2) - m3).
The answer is 0.78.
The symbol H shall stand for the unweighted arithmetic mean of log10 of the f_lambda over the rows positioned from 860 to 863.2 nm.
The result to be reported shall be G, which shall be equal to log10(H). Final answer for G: -0.022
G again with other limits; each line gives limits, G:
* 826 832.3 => -0.015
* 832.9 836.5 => -0.017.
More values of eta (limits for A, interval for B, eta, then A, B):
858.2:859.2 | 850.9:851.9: 9.16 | 8.97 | 9.73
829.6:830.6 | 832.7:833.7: 9.07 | 9.07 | 9.08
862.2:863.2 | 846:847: 9.31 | 9.34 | 9.23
